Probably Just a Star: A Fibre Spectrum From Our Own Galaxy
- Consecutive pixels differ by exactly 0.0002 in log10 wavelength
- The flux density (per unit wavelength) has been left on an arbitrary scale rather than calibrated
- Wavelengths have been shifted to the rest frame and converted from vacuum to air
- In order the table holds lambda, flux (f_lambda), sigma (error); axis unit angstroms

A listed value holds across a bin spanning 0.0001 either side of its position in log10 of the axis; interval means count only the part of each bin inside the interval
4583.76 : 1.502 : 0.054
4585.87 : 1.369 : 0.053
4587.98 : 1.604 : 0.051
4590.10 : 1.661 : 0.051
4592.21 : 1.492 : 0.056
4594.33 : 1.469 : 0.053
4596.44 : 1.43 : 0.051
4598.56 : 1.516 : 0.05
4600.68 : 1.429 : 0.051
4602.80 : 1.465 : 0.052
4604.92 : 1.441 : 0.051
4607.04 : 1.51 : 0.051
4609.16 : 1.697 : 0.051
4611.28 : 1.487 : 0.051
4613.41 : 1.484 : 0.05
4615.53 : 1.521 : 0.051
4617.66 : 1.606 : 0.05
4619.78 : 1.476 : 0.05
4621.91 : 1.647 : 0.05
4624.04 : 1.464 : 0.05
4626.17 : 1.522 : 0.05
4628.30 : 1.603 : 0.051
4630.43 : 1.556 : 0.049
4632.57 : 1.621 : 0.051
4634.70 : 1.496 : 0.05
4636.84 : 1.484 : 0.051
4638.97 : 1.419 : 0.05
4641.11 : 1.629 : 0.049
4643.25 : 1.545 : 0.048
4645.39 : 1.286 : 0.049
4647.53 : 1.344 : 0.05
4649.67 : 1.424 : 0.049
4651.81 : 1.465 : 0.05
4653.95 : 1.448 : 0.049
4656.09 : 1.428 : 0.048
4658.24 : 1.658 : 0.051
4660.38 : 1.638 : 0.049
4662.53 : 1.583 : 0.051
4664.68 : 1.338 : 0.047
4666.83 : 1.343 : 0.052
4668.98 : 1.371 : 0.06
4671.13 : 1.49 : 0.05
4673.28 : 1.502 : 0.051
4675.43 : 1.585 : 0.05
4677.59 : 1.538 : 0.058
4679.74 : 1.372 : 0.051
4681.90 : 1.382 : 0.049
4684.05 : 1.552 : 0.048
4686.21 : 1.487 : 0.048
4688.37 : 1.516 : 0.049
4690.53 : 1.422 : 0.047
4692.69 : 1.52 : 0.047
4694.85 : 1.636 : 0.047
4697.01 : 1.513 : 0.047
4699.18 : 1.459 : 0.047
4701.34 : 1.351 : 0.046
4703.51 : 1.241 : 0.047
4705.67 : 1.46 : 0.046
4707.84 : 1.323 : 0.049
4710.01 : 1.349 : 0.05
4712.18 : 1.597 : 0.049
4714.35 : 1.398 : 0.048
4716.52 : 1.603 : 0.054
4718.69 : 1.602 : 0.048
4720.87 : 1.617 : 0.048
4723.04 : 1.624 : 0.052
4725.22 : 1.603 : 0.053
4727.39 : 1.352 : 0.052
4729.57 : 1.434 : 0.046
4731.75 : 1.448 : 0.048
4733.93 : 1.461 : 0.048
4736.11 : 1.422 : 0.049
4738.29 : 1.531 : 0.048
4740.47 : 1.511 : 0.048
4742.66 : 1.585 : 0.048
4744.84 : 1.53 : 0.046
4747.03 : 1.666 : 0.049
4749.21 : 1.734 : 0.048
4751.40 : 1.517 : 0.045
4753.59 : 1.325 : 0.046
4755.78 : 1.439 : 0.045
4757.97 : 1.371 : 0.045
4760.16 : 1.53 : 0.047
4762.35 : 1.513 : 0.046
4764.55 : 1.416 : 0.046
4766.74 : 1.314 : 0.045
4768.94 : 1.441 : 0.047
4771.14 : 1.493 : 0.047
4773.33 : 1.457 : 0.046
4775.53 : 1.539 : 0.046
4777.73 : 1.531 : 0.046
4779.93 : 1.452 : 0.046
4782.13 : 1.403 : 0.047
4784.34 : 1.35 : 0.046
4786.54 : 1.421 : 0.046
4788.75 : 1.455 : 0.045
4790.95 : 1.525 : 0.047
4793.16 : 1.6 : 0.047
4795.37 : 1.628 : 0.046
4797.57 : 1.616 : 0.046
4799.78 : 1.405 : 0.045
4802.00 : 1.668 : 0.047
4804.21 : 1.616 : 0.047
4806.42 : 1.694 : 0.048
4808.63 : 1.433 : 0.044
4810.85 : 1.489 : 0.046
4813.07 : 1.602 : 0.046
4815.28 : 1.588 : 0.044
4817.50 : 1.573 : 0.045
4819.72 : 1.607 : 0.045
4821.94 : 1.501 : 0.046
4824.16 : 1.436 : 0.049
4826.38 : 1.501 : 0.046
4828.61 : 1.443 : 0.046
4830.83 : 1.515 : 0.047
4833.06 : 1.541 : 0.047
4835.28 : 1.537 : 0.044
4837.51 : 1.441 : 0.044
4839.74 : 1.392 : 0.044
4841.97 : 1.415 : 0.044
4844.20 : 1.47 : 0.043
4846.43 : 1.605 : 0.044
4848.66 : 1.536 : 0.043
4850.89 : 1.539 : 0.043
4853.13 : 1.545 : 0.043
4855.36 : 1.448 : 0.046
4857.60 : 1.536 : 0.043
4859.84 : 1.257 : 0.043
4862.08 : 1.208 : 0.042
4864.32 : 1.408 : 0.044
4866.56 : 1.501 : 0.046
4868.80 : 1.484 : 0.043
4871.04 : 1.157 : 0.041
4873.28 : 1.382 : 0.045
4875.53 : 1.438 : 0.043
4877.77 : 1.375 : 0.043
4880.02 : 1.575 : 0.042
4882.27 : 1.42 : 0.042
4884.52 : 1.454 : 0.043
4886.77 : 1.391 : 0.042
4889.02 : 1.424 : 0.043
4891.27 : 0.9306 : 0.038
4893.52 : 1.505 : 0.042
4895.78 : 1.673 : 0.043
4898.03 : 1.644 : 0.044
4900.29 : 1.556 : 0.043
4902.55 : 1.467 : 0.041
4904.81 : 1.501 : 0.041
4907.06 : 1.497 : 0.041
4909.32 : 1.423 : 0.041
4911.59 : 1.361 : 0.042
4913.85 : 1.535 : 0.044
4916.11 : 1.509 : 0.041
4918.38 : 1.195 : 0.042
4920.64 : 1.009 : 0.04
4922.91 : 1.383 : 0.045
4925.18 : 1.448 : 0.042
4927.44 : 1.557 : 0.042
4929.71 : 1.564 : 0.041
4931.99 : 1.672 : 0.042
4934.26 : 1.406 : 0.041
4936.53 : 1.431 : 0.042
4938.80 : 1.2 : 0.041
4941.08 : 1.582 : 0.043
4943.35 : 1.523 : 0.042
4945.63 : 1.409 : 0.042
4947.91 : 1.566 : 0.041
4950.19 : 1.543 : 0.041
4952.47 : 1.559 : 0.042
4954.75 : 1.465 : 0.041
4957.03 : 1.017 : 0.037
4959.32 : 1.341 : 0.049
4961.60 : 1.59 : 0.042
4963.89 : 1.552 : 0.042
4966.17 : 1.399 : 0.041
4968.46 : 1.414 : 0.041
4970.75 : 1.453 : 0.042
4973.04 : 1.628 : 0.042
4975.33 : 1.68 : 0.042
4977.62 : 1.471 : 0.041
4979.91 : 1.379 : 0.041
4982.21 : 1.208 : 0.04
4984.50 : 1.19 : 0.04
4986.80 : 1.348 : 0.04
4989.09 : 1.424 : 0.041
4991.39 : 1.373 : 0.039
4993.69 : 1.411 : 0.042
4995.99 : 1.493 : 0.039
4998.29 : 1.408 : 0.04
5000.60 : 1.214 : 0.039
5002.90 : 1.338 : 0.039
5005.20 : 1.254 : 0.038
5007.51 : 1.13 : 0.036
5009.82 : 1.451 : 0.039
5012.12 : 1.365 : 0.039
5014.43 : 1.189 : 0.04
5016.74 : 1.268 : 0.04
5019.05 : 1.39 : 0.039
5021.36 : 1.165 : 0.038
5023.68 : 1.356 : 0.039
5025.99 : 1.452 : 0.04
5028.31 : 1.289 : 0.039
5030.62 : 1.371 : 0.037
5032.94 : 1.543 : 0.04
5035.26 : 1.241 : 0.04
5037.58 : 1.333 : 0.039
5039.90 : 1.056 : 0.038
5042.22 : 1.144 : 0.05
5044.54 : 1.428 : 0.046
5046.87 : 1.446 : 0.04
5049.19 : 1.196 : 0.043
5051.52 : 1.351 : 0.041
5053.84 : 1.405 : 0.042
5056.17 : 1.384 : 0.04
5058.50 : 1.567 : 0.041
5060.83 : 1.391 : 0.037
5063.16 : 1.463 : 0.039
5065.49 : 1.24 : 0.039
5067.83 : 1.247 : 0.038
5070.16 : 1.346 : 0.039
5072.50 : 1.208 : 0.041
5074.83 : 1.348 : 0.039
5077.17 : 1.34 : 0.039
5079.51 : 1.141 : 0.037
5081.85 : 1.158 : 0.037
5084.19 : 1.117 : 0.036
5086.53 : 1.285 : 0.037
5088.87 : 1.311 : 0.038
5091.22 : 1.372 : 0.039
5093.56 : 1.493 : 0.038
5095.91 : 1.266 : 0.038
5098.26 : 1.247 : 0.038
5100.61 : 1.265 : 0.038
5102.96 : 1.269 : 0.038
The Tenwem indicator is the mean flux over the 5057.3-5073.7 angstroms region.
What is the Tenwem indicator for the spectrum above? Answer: 1.35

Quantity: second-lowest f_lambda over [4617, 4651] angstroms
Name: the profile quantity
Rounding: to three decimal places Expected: 1.344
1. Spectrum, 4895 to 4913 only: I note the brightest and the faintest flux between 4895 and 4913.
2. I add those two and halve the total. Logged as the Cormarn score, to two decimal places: 1.52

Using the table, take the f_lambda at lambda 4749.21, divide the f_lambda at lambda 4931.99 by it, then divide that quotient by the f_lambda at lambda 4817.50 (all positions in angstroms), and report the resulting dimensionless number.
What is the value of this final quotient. 0.613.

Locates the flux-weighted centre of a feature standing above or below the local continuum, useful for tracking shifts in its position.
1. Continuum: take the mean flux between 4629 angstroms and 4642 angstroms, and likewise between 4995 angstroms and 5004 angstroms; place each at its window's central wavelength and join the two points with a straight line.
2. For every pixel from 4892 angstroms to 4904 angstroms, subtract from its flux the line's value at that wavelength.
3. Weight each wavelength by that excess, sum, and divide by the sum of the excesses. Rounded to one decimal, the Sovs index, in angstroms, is 4897.5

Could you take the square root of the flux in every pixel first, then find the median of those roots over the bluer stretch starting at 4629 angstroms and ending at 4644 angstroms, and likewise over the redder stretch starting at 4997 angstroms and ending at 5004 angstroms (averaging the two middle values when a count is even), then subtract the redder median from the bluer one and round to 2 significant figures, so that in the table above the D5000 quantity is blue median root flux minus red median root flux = 0.086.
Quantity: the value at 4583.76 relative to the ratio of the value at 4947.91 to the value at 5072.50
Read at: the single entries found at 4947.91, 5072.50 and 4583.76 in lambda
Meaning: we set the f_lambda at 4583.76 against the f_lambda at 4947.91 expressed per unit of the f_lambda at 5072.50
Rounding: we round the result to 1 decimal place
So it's 1.2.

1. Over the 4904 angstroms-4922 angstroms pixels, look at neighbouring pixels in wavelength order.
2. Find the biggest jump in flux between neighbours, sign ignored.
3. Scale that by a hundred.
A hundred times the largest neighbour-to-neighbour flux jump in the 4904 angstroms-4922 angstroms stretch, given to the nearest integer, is 31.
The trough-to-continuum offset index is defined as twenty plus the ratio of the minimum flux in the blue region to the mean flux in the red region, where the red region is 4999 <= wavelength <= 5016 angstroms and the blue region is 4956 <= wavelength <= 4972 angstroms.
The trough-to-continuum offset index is 20.8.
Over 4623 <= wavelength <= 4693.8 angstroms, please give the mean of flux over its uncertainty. 29.8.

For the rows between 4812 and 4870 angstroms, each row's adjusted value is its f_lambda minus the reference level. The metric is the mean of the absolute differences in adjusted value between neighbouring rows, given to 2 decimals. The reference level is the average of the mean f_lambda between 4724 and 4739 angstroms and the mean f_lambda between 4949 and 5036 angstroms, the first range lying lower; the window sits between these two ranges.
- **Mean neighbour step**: 0.07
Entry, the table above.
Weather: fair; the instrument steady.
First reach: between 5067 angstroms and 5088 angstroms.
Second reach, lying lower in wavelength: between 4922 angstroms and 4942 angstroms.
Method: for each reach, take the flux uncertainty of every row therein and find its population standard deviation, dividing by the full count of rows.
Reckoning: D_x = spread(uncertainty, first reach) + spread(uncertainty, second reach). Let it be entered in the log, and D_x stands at 0.0026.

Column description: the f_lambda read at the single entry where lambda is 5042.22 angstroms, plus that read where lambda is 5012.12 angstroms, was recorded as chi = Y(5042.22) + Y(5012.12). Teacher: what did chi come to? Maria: 2.51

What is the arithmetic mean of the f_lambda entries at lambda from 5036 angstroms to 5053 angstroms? 1.28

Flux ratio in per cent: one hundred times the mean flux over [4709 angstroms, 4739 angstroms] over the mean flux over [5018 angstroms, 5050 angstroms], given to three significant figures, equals 114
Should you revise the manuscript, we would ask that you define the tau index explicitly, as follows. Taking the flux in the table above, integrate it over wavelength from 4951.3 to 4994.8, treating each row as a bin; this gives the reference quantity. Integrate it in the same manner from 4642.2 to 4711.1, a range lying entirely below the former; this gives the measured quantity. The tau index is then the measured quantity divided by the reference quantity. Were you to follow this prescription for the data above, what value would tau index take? 1.6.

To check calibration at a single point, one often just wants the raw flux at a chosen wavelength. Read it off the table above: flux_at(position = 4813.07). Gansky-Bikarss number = 1.602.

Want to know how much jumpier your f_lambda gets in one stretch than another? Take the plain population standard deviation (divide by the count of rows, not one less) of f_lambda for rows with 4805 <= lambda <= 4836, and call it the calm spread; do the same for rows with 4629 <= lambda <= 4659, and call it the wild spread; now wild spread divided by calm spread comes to 1.44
